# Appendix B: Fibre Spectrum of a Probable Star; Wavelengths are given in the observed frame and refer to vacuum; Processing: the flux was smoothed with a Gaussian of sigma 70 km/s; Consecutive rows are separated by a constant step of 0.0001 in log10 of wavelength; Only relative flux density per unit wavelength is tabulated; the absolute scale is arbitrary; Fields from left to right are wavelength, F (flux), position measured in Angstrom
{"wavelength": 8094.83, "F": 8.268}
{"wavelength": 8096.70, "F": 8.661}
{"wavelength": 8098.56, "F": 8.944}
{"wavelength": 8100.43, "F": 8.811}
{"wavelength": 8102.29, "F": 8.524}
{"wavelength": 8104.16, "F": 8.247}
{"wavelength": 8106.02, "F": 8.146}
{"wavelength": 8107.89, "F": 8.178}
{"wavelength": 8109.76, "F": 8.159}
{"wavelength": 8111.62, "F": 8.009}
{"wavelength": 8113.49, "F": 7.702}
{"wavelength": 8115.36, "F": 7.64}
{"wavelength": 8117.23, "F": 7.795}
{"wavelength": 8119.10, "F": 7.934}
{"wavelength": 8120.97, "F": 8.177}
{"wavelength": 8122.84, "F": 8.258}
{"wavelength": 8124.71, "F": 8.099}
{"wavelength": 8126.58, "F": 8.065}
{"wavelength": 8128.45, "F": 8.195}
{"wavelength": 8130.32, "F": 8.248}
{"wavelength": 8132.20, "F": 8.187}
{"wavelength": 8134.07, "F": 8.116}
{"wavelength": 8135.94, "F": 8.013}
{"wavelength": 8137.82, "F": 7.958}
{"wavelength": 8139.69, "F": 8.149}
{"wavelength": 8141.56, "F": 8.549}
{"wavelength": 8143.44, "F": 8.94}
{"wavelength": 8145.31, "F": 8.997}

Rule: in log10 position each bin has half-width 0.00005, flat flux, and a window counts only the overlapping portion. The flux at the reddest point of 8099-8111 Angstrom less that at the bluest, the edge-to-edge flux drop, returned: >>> -0.7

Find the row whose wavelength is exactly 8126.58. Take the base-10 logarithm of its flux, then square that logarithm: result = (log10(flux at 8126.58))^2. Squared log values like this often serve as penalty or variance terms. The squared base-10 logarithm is 0.822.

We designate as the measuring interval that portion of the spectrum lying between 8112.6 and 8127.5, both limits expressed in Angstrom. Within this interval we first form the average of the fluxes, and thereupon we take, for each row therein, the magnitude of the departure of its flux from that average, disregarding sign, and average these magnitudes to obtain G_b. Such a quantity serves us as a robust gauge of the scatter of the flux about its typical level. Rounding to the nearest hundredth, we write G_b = 0.19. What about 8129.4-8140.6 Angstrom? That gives 0.08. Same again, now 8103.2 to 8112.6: 0.06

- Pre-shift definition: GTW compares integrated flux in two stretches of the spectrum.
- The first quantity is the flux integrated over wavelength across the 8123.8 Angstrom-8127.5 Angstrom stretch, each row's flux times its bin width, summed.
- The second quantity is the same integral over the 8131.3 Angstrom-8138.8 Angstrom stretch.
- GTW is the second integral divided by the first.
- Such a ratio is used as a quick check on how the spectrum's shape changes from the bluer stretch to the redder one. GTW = 2.0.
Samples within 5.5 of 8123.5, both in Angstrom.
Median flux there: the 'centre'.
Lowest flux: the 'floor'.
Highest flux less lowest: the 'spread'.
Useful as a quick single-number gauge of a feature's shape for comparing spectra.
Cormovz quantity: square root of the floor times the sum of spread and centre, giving 8.2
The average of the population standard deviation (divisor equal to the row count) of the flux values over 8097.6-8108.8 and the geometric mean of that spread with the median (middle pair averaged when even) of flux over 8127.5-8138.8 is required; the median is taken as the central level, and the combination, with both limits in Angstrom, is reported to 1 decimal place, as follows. 1.0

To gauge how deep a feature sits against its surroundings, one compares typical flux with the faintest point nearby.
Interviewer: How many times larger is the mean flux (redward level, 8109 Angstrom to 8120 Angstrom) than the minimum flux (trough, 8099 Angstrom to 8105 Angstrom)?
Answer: 0.95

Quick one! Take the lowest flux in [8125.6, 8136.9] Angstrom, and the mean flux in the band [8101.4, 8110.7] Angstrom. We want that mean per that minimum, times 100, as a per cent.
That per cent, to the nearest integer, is 103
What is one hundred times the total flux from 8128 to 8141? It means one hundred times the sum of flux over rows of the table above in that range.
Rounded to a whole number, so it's 5687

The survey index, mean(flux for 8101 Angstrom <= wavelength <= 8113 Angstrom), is 8.21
